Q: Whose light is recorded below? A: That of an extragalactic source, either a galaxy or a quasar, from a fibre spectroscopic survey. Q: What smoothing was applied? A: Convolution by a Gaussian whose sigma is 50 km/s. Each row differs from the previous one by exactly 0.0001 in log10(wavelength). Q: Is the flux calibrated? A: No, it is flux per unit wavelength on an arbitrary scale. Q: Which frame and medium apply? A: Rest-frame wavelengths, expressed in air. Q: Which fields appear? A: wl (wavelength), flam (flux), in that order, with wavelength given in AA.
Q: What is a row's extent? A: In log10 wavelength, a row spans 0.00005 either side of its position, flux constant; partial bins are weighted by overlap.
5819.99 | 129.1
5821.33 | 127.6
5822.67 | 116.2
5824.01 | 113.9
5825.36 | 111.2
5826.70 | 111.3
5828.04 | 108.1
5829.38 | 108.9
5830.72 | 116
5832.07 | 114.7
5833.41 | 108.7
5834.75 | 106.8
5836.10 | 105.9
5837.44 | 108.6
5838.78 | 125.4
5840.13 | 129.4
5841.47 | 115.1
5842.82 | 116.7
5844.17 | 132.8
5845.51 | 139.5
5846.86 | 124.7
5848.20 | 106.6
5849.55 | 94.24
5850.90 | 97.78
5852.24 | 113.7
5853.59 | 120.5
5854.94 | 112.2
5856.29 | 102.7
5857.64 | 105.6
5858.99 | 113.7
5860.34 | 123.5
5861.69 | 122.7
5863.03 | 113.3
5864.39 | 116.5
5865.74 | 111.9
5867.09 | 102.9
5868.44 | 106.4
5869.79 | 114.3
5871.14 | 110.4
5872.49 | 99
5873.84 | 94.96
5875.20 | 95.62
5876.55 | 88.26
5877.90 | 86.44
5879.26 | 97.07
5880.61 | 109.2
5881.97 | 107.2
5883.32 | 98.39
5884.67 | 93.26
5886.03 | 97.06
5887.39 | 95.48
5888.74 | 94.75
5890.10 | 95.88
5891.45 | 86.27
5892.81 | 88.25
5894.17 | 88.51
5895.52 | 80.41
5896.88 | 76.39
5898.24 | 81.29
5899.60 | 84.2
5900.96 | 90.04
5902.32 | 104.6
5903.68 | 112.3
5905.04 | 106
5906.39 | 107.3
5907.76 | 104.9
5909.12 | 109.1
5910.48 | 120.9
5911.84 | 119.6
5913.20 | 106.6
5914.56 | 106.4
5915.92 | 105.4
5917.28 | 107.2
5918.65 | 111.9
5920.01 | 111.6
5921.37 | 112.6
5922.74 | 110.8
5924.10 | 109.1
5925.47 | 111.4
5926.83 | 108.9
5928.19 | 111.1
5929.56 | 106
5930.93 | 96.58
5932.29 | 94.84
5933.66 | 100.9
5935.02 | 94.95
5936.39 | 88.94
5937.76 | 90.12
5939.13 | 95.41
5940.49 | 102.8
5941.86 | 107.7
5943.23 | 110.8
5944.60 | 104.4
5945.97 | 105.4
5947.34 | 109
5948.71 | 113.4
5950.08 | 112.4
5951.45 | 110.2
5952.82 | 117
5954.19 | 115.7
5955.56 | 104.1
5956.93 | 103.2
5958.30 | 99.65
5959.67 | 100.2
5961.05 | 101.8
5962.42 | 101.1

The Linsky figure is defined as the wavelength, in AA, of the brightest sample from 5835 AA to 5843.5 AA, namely 5840.13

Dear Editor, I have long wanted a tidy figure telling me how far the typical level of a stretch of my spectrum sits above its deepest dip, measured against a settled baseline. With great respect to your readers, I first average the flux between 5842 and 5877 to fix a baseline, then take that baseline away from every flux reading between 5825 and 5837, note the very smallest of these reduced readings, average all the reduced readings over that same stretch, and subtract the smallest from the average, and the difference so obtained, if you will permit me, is 4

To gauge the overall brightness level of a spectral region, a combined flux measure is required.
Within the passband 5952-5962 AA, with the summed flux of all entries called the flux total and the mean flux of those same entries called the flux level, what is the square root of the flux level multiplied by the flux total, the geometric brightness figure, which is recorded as 280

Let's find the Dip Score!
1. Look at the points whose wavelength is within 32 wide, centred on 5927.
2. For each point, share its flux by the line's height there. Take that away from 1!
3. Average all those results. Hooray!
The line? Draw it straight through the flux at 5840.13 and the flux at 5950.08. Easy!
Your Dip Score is 0.10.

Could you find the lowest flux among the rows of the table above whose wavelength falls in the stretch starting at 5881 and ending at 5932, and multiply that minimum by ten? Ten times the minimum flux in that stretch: 764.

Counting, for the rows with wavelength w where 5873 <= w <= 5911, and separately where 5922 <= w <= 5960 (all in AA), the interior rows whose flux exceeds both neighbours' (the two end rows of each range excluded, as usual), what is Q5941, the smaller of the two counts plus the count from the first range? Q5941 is 13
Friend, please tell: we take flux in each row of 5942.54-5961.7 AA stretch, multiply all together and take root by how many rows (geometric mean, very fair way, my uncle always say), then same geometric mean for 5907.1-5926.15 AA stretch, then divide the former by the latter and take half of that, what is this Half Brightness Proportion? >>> 0.487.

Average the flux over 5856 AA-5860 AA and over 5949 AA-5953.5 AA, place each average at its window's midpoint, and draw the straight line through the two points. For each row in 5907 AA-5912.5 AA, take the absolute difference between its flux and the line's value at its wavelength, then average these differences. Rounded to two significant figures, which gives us 6.5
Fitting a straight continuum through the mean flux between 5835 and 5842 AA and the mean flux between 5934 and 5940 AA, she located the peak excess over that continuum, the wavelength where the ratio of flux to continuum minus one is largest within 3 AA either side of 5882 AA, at 5880.61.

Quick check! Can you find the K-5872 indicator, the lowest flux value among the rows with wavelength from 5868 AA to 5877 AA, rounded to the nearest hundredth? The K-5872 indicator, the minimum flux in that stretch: 88.26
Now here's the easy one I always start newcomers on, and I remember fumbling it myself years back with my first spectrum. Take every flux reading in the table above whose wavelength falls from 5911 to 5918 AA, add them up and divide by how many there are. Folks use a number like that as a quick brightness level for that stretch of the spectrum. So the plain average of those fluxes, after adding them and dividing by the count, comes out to 109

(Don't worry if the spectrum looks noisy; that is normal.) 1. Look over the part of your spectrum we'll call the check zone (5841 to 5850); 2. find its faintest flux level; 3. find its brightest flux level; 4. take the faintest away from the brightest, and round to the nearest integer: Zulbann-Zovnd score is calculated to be 45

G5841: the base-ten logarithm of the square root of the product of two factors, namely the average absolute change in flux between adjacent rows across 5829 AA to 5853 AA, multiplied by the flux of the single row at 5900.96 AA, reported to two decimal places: 1.44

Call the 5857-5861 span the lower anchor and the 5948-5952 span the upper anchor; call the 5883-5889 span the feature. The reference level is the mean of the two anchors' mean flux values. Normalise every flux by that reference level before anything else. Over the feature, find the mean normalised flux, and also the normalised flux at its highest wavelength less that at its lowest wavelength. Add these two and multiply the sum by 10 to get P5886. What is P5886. 8.1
